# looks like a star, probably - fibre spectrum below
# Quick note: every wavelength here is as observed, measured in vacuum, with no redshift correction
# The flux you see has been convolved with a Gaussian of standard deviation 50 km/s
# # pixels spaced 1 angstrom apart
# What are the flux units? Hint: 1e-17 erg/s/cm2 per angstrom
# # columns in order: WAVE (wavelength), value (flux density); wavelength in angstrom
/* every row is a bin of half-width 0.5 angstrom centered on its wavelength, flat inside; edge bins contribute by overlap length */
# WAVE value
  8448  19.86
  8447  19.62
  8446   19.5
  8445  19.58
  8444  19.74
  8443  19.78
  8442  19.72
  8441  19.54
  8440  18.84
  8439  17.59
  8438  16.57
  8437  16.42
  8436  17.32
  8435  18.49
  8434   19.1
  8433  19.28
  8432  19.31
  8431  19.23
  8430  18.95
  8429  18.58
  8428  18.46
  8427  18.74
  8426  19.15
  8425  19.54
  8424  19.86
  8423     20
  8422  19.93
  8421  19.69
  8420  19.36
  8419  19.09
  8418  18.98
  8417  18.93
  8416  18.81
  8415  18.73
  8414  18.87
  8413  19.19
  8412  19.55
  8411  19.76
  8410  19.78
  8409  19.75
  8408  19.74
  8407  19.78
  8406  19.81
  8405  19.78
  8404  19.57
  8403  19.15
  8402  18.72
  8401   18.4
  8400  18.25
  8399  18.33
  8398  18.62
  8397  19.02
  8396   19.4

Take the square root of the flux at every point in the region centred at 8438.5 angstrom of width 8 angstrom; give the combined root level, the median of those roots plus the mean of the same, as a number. 8.49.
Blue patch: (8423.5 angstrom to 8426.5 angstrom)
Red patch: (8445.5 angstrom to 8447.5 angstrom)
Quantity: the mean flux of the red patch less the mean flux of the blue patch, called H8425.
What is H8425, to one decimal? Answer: 0.0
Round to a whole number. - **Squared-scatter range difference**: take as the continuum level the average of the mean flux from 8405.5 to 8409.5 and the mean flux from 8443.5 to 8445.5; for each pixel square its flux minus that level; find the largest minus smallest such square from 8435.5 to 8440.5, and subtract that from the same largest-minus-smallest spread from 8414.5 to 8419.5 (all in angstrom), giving -10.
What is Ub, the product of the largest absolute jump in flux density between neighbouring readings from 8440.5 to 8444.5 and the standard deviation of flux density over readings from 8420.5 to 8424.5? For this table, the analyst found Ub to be 0.02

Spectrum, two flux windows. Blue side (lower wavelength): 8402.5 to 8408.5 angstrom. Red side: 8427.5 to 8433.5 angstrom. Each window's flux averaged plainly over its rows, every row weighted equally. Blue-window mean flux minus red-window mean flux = 0.7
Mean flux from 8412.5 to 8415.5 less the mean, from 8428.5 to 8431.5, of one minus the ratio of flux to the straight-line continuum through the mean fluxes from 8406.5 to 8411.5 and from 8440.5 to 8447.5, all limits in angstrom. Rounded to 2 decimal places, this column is 18.89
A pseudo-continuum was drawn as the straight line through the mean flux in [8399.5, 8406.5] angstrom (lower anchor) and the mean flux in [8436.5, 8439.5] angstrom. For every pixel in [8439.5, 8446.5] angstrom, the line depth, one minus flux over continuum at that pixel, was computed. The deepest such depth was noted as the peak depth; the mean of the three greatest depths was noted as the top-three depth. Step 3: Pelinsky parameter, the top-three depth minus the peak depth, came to -0.036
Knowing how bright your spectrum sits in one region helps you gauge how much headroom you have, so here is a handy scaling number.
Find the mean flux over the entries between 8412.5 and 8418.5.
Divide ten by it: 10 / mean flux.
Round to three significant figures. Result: 0.529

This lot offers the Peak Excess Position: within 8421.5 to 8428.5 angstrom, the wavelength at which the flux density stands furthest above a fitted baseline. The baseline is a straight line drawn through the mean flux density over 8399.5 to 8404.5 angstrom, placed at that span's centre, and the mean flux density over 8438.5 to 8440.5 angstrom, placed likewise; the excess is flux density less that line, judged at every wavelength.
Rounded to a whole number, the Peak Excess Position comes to 8423 angstrom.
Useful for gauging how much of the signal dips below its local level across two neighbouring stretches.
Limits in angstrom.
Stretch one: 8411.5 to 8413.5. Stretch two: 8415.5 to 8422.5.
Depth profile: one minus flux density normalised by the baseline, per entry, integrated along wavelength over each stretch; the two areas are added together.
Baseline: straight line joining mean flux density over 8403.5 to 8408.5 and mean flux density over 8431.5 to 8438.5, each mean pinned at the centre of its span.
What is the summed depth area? -0.10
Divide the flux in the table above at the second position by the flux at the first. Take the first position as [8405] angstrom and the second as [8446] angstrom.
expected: 0.99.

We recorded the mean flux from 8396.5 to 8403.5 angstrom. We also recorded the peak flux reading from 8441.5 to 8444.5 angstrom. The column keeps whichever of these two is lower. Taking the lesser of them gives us 18.6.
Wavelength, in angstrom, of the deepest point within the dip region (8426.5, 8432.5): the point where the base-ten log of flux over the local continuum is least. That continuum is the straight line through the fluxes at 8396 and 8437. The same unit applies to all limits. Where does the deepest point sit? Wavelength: 8428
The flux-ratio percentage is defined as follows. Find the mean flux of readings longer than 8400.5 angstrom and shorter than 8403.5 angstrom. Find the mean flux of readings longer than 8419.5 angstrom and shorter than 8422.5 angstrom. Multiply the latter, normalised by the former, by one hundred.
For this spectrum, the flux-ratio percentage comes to 105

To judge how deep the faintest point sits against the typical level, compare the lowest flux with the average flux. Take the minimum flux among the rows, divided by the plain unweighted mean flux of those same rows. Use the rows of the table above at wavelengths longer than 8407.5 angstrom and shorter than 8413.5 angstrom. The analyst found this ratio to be 0.978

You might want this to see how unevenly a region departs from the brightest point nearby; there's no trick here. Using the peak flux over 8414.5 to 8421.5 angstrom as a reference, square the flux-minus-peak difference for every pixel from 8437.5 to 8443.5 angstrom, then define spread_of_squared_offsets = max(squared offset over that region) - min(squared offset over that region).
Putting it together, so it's 9.7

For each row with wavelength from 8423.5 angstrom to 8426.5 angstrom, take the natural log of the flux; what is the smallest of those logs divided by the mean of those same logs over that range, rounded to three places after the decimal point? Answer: 0.994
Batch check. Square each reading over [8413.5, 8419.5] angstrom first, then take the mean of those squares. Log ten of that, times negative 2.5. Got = -6.38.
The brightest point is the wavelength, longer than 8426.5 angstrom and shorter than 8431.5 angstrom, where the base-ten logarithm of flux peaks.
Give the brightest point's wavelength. 8431 angstrom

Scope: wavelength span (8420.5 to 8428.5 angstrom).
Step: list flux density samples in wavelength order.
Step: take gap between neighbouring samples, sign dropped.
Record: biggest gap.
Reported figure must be 0.41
